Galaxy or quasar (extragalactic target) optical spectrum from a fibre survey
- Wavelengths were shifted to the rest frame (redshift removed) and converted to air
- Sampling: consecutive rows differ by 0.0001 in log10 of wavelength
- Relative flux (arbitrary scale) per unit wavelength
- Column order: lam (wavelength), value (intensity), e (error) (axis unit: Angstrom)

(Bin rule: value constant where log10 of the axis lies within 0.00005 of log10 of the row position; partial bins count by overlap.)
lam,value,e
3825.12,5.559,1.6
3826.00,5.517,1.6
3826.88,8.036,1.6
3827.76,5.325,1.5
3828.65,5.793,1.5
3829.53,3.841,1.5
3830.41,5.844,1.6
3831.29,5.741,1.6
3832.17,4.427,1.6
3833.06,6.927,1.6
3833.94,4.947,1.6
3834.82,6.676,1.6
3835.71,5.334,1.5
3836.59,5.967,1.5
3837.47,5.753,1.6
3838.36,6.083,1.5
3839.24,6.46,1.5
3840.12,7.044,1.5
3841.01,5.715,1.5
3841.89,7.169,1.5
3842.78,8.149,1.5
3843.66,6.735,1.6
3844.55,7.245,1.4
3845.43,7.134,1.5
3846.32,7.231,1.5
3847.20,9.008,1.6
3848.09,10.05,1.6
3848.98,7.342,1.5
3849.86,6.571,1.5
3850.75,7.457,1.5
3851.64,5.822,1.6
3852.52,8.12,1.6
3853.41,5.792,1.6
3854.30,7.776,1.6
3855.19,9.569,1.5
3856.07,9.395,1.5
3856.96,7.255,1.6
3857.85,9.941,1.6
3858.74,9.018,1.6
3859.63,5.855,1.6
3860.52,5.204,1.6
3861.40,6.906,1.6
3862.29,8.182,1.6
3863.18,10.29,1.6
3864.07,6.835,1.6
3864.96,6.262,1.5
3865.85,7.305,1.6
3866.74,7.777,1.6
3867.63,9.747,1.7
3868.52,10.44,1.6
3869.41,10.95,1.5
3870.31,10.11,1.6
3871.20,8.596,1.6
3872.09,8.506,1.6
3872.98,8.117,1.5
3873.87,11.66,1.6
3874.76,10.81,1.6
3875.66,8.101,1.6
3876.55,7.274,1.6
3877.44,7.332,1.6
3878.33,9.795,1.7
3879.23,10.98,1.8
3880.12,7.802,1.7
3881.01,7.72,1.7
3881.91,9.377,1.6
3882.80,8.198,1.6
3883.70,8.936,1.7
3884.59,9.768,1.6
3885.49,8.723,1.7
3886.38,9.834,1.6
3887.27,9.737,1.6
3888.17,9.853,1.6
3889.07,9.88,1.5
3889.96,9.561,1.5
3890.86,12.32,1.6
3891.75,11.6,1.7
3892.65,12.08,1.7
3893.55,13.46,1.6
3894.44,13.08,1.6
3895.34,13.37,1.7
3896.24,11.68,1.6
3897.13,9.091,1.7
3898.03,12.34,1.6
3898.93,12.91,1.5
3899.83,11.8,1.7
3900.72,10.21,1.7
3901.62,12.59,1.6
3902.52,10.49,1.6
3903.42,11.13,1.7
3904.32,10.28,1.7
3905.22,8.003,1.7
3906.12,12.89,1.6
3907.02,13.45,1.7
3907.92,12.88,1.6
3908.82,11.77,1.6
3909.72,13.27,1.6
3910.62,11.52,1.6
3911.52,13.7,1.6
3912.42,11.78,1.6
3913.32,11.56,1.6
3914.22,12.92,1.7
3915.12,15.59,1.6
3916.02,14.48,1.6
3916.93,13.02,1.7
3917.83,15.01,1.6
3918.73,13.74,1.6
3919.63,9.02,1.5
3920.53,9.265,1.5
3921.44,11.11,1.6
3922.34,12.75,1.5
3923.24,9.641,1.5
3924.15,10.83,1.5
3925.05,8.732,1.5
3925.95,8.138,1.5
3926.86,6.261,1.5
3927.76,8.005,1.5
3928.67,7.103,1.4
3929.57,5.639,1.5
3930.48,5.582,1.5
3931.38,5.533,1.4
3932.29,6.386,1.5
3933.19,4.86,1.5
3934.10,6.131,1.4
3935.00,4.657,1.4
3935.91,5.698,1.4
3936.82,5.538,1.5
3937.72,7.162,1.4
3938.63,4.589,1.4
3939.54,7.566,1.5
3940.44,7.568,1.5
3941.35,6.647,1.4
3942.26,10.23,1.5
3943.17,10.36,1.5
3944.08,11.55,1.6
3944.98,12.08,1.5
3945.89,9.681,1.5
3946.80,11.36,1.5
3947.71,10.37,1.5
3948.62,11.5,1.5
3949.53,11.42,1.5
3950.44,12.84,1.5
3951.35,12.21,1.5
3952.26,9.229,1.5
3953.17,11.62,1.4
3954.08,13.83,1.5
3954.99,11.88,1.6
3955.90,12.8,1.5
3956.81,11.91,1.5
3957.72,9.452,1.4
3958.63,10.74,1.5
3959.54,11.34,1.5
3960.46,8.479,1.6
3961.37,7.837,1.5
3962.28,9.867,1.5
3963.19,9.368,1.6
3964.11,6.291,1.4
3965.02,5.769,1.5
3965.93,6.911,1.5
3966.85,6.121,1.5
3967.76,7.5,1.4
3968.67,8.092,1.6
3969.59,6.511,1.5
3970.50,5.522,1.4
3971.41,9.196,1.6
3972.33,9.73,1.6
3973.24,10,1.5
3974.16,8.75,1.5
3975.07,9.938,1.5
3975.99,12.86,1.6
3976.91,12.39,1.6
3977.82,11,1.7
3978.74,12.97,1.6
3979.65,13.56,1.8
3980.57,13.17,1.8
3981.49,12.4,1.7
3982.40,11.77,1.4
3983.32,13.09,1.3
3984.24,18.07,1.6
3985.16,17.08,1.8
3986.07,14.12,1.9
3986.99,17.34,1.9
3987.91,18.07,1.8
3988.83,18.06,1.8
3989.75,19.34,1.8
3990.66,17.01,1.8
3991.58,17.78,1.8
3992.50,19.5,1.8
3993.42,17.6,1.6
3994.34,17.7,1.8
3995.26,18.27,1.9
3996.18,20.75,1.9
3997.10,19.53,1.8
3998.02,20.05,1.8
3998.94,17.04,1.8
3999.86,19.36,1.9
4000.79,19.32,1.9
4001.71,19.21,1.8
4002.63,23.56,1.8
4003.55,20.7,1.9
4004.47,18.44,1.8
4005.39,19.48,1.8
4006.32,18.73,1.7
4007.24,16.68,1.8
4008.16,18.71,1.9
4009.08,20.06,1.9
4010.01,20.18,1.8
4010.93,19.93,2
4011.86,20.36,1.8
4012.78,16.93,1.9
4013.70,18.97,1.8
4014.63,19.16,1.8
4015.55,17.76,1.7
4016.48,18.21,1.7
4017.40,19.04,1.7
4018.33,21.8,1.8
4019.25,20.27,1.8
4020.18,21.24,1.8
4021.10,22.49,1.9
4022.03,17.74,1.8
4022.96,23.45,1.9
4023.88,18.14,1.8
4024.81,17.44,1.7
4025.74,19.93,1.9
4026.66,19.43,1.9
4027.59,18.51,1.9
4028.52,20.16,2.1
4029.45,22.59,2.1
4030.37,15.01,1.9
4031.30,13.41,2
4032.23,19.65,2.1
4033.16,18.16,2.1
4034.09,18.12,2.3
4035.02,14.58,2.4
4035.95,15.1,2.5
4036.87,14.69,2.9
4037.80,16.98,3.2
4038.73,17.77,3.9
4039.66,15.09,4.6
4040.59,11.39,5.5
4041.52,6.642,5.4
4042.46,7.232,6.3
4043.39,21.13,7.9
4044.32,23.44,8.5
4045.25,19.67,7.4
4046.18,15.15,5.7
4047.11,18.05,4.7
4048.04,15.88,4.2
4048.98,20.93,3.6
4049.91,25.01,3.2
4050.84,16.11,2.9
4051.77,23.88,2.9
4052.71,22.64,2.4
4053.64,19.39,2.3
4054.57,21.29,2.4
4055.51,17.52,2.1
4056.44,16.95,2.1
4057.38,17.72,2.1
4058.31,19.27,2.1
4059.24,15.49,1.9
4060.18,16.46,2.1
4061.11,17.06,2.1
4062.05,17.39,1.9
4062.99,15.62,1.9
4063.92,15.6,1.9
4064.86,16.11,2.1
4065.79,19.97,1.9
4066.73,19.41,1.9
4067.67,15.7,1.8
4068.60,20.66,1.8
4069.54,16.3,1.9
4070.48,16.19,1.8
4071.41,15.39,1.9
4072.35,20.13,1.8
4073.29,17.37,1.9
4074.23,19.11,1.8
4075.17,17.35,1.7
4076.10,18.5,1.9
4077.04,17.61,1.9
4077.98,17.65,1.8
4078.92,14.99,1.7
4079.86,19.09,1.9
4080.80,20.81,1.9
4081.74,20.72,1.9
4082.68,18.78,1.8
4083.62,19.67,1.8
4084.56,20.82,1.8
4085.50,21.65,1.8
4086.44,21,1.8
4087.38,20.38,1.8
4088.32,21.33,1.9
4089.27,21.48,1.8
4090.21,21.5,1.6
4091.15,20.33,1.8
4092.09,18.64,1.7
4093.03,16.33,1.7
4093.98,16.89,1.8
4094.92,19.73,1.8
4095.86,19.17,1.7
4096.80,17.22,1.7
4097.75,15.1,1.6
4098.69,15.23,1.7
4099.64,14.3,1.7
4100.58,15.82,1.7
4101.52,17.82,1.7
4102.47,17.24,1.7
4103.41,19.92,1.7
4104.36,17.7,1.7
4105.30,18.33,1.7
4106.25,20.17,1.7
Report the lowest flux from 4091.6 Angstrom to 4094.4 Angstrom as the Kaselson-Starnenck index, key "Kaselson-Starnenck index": 16.33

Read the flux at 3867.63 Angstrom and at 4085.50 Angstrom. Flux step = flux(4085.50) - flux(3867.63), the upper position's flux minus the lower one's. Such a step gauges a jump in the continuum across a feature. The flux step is 12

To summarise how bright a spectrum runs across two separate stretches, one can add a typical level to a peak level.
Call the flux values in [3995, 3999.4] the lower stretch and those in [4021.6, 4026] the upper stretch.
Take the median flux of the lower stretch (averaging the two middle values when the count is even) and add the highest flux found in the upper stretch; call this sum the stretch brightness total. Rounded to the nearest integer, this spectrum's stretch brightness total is 43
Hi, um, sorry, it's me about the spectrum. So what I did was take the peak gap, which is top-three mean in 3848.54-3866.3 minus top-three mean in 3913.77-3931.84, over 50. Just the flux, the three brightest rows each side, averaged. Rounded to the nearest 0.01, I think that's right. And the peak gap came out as -0.10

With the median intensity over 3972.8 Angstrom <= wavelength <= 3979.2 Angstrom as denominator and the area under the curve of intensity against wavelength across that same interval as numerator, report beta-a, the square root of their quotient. 2.55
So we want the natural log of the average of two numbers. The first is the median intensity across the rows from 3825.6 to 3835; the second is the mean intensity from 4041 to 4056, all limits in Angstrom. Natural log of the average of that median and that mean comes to 2.49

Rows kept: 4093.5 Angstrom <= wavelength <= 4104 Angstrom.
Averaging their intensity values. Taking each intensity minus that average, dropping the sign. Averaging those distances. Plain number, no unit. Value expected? 1.51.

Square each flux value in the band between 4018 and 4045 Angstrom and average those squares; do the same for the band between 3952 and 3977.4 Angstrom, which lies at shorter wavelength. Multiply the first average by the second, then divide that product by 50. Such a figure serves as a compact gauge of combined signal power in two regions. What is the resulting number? 619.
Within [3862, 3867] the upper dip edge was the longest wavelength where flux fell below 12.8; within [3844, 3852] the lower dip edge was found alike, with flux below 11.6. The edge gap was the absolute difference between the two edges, 15.1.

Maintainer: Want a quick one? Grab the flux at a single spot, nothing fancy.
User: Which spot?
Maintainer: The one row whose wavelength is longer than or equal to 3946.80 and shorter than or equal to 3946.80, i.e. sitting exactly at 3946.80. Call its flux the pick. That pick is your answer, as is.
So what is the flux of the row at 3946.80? 11.36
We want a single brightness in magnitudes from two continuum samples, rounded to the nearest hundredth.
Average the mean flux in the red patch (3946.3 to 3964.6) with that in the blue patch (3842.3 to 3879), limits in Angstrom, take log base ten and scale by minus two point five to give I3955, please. -2.44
